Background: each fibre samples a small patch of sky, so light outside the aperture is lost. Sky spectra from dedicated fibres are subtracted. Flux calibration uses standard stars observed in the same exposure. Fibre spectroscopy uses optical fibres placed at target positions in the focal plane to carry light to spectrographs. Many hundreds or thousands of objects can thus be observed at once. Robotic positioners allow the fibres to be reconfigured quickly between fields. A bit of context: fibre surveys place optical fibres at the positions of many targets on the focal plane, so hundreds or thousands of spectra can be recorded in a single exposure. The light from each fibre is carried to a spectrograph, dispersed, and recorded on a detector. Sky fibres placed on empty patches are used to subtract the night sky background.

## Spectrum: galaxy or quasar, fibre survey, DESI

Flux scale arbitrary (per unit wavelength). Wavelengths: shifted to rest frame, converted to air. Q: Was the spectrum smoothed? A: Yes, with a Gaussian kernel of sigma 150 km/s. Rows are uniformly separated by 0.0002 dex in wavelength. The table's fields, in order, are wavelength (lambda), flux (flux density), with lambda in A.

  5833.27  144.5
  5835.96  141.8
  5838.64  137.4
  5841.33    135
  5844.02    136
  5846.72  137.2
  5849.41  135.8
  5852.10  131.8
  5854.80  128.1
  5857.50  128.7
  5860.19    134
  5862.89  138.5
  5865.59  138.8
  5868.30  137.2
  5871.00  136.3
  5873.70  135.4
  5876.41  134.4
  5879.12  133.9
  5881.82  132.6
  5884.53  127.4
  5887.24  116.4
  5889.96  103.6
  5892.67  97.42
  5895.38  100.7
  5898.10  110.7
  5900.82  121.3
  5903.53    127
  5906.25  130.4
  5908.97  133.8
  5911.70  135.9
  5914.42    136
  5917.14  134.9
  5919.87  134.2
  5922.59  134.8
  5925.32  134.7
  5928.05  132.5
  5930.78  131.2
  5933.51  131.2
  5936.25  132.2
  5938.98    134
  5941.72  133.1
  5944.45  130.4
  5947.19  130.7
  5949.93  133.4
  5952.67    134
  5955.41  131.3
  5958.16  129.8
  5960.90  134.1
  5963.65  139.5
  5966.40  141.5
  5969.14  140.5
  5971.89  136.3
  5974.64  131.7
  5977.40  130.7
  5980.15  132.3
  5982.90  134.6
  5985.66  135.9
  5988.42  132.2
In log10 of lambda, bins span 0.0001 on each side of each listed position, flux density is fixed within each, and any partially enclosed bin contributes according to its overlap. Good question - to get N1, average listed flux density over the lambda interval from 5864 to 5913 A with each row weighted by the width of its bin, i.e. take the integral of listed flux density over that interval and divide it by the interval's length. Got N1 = 125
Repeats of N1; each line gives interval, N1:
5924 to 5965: 133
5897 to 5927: 131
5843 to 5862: 133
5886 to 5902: 108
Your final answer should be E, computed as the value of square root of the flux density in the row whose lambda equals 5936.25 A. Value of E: 11.50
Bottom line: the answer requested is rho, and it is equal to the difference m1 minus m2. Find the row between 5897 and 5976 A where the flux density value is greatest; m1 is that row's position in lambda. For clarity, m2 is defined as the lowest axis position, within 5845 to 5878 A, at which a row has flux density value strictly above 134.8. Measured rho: 119.7 A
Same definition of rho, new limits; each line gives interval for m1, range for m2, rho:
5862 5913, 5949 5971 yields -98.1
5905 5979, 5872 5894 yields 92.7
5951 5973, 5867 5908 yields 98.1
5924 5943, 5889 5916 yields 13.6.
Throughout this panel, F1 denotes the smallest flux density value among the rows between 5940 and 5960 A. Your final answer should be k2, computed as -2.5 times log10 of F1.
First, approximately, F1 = 129.8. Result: -5.28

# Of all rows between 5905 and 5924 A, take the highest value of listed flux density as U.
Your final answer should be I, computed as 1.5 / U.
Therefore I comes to 0.0110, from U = 136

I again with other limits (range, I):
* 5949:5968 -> 0.0106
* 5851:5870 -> 0.0108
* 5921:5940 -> 0.0111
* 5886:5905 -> 0.0118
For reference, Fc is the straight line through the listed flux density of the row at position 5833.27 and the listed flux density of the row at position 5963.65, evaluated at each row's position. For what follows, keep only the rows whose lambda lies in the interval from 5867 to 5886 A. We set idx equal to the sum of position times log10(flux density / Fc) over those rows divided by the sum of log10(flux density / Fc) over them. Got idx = 5878.0 A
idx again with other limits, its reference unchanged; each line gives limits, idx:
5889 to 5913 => 5896.5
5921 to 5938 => 5930.0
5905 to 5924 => 5913.5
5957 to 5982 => 5970.2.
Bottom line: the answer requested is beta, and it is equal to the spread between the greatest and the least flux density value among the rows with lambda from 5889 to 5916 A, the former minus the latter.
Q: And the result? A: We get 38.6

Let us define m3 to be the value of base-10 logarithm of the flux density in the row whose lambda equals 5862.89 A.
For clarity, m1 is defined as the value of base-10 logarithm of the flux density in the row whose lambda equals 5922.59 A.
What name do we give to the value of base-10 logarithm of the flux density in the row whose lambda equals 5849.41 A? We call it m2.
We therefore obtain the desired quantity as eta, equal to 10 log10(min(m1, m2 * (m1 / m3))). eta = 3.27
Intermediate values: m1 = 2.130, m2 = 2.13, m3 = 2.14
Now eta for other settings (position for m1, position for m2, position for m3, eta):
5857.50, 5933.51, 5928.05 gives 3.23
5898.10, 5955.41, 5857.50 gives 3.11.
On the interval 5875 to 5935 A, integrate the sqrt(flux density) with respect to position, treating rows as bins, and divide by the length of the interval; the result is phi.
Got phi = 11.2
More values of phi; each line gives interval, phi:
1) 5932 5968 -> 11.6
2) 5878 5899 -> 10.7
